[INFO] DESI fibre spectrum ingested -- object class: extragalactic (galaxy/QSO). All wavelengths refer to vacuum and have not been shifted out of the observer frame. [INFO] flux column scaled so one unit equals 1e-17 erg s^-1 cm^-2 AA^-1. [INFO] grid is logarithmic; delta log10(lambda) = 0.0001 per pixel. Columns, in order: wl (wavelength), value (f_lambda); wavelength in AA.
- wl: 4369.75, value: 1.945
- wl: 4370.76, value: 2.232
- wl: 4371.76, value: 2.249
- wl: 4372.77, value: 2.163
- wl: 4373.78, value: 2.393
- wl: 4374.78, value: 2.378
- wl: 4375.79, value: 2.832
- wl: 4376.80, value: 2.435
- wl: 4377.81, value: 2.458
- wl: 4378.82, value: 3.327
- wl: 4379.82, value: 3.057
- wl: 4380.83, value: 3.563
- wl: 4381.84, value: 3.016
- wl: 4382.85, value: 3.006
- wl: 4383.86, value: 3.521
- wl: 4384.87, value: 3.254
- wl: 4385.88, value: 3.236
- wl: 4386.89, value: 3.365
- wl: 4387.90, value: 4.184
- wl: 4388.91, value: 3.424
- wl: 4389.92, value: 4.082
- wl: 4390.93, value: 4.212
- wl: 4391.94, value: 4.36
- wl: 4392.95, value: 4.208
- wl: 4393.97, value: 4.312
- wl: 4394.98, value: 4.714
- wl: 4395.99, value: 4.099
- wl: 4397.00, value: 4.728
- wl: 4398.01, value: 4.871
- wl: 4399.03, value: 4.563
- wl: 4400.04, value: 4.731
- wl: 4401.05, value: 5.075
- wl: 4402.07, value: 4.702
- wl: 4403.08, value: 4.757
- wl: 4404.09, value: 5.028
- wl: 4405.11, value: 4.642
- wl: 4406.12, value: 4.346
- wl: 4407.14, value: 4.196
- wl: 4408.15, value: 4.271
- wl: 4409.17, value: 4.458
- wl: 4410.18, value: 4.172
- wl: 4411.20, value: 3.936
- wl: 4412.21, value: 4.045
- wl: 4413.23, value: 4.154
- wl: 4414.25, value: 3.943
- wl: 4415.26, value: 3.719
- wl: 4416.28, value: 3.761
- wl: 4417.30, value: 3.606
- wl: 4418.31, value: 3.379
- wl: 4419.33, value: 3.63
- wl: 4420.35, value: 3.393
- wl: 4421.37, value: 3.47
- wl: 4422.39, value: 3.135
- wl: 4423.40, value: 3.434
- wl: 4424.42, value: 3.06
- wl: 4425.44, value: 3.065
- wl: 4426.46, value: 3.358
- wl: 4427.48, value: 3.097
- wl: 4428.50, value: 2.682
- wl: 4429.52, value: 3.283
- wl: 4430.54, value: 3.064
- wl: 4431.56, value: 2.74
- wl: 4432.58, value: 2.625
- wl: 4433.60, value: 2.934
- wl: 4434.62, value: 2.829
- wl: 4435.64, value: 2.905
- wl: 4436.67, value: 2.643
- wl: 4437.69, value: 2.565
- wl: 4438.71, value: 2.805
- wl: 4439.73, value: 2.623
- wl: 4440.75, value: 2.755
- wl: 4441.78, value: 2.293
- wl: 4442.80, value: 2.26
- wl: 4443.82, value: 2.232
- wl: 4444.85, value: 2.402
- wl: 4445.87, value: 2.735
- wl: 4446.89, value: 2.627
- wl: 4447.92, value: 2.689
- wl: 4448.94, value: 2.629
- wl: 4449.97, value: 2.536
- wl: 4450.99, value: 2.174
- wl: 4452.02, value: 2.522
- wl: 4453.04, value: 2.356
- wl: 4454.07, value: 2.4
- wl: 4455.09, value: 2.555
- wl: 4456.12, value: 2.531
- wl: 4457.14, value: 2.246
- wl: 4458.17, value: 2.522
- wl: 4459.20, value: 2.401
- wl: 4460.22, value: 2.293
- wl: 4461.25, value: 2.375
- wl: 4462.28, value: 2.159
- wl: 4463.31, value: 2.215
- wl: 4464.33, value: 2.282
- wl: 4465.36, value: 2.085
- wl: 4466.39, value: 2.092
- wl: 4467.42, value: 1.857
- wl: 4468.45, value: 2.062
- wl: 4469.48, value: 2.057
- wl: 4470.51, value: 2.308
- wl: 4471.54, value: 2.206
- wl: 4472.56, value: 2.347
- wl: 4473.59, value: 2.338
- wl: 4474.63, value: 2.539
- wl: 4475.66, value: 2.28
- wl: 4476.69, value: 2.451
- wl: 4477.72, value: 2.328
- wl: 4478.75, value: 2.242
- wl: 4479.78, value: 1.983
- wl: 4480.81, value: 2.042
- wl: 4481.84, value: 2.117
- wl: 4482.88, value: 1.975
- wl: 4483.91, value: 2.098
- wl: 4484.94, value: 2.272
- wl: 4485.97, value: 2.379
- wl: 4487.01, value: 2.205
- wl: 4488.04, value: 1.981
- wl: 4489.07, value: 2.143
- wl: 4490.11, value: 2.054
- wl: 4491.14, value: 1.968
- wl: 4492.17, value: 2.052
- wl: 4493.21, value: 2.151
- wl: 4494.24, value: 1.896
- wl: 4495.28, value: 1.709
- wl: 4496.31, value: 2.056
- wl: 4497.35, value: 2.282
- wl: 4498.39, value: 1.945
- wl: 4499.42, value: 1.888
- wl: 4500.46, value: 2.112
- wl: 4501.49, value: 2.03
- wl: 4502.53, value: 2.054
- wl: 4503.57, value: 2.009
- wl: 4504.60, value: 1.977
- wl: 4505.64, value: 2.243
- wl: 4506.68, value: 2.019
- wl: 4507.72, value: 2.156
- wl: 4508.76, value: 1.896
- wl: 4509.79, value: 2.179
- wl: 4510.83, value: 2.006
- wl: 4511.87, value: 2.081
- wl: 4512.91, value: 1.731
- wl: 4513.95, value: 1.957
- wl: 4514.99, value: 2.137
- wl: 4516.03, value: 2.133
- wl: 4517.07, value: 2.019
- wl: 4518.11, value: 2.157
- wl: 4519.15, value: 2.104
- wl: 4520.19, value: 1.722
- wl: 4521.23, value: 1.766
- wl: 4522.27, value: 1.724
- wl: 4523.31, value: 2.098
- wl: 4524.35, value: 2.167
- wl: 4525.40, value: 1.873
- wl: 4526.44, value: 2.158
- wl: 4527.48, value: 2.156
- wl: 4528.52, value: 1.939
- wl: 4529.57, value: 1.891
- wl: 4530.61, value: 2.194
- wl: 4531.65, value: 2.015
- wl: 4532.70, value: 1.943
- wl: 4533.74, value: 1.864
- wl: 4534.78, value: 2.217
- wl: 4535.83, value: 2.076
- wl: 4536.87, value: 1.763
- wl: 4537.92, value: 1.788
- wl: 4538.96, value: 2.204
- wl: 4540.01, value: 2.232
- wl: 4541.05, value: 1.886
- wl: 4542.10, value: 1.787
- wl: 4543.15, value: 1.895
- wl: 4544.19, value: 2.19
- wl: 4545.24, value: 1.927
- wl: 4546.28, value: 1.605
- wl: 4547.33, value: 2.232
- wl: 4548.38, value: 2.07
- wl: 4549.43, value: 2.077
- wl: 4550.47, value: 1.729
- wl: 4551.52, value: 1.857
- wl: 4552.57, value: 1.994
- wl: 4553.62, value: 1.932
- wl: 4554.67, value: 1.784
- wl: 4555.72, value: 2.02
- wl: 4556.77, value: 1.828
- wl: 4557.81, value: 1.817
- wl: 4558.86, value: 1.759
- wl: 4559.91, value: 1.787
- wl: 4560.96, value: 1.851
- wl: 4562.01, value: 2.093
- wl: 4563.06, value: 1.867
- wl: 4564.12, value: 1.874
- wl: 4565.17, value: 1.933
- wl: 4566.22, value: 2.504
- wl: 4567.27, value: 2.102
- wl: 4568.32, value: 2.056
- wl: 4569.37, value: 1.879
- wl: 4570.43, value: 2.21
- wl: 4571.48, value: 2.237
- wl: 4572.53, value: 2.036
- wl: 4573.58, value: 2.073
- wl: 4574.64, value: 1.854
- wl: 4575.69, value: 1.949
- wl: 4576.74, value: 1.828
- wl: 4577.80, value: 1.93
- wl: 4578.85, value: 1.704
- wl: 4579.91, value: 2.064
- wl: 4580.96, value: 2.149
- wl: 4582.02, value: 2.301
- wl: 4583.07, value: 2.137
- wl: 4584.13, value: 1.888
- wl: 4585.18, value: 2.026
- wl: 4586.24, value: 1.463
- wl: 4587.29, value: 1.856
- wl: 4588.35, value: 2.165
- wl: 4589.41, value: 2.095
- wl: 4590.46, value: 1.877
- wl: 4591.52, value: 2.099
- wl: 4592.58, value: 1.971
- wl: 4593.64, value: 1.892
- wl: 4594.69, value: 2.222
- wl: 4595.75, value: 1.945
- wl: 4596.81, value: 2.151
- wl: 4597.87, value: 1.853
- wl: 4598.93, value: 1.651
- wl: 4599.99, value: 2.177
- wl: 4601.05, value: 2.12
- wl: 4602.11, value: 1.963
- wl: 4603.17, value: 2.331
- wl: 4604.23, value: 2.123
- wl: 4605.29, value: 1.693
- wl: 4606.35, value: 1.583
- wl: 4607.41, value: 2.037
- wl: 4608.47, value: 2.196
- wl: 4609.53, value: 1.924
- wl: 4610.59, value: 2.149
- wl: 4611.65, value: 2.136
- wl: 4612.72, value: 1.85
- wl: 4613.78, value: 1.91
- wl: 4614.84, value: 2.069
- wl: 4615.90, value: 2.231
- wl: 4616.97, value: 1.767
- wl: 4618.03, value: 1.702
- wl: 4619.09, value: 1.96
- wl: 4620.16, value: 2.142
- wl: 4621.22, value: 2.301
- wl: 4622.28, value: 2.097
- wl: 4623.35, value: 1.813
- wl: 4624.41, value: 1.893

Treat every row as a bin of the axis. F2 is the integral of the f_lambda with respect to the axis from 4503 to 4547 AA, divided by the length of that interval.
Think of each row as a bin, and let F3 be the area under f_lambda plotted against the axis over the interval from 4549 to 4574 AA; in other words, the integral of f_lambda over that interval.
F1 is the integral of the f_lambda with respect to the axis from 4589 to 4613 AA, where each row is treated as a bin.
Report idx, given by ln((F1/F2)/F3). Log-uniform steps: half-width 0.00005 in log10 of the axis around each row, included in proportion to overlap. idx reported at -0.7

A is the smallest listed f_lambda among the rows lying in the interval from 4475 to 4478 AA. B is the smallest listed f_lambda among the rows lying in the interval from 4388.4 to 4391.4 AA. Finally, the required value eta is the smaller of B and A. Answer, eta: 2.28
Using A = 2.28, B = 3.424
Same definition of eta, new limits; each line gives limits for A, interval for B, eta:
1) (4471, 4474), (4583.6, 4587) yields 1.46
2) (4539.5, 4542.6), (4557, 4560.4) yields 1.76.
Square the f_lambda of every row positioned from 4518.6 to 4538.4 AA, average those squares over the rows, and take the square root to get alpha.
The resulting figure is 2.0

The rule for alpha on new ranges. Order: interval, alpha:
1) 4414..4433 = 3.3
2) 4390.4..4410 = 4.5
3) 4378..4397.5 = 3.8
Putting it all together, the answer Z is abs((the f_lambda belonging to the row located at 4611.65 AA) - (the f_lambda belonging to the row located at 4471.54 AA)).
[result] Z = 0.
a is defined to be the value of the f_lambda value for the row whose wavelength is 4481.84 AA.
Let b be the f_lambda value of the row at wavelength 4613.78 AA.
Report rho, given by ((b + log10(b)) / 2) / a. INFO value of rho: 0.52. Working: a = 2.117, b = 1.91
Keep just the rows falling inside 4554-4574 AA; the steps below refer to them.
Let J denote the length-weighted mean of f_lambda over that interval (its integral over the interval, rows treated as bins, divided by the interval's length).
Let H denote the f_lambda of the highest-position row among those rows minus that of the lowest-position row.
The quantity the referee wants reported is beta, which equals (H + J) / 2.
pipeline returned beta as 1.14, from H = 0.3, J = 2.0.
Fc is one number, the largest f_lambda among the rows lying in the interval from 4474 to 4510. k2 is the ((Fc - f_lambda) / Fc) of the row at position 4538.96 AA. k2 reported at 0.13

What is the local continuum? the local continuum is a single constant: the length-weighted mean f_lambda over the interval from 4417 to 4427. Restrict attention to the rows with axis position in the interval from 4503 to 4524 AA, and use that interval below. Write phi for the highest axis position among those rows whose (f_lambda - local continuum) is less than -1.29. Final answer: 4522.27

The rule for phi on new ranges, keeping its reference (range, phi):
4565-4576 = 4575.69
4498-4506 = 4504.60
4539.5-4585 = 4584.13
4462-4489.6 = 4488.04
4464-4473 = 4469.48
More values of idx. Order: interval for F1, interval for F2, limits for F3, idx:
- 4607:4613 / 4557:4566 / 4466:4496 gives -2.3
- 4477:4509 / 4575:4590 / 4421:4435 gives -0.2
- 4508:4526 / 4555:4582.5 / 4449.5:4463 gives -0.6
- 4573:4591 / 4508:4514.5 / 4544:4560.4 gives -0.6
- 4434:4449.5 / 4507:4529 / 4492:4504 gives -0.2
